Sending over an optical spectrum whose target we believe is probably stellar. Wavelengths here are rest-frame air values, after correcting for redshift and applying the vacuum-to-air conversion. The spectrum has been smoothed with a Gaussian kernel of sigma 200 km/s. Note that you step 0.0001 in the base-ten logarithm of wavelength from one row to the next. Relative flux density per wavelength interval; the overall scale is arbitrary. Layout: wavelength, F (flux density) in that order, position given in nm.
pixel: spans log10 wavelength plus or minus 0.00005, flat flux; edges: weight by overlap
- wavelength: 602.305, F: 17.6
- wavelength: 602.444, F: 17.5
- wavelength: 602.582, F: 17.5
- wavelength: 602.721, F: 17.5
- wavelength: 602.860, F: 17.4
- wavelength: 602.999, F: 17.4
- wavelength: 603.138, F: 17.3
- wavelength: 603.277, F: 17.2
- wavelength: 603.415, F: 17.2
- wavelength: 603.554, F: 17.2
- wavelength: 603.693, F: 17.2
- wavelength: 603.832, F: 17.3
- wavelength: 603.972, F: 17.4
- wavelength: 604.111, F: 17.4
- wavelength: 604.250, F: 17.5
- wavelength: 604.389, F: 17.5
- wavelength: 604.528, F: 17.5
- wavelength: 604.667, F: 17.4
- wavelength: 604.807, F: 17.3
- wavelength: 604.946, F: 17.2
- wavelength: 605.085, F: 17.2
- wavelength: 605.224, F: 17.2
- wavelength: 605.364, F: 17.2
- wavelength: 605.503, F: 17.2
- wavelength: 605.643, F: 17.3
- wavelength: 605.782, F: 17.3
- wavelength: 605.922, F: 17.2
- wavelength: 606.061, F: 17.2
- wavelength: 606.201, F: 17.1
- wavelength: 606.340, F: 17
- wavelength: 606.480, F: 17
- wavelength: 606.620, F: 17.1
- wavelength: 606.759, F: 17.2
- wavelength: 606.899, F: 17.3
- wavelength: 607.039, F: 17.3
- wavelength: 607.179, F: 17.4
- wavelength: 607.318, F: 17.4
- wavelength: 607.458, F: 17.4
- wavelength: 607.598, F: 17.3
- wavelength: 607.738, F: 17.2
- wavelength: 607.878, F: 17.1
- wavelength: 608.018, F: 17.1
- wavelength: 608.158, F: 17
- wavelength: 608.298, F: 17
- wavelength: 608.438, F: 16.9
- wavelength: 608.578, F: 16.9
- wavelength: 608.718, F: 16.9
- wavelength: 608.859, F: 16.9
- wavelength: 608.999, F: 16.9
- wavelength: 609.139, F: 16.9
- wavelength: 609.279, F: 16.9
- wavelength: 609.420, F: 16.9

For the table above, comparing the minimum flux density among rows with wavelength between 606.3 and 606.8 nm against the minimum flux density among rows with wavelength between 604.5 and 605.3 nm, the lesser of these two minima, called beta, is 17.0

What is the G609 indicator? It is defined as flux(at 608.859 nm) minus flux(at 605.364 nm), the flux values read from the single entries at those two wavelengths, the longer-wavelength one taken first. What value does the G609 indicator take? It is -0.30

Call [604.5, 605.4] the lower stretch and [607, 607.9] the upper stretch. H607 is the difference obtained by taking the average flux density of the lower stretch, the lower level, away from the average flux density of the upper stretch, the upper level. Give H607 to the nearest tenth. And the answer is 0.0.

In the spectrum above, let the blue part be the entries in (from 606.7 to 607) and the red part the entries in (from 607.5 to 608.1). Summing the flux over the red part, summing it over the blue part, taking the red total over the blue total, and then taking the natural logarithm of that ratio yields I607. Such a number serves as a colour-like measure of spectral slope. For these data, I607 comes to 0.7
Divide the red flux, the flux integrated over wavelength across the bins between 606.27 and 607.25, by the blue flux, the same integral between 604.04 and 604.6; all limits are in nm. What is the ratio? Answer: 1.7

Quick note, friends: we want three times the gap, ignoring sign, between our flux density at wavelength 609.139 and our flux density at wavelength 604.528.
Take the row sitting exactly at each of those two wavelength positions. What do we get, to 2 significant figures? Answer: 1.8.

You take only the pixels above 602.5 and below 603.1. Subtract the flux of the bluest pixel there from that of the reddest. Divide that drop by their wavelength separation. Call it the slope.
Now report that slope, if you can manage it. -0.24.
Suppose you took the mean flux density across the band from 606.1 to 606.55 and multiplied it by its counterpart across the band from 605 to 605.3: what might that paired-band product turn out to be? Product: 293.0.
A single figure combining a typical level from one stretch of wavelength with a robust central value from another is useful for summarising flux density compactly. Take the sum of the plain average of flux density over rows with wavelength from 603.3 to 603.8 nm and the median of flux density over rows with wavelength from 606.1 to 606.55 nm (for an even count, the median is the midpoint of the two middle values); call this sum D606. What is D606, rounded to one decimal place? 34.2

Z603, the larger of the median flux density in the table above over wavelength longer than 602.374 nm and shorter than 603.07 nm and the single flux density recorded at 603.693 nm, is 17.5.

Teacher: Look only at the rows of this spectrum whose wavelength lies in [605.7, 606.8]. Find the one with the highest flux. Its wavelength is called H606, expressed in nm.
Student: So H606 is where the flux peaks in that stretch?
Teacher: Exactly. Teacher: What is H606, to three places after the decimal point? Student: 605.782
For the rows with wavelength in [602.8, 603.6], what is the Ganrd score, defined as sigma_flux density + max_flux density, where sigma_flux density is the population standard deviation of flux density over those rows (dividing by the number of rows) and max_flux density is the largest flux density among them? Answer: 17.5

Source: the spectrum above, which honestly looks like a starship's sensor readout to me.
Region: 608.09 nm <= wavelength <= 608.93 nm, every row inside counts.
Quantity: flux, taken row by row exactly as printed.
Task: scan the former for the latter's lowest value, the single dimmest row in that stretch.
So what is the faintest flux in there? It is 16.9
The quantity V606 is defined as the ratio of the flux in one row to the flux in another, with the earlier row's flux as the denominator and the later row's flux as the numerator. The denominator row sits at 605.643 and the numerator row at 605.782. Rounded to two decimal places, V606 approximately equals 1.00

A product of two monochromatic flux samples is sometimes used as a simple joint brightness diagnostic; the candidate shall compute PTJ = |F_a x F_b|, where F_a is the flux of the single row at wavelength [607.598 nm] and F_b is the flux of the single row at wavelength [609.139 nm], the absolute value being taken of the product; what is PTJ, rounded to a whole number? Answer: 292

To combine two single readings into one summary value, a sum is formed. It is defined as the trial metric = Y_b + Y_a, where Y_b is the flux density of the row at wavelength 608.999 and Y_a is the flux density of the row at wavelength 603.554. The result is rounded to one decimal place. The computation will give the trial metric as 34.1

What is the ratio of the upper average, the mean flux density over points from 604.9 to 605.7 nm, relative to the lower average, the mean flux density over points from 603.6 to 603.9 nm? 0.998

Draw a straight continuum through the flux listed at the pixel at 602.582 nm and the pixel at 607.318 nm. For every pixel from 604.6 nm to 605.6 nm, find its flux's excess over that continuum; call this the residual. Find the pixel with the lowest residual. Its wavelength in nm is 604.946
